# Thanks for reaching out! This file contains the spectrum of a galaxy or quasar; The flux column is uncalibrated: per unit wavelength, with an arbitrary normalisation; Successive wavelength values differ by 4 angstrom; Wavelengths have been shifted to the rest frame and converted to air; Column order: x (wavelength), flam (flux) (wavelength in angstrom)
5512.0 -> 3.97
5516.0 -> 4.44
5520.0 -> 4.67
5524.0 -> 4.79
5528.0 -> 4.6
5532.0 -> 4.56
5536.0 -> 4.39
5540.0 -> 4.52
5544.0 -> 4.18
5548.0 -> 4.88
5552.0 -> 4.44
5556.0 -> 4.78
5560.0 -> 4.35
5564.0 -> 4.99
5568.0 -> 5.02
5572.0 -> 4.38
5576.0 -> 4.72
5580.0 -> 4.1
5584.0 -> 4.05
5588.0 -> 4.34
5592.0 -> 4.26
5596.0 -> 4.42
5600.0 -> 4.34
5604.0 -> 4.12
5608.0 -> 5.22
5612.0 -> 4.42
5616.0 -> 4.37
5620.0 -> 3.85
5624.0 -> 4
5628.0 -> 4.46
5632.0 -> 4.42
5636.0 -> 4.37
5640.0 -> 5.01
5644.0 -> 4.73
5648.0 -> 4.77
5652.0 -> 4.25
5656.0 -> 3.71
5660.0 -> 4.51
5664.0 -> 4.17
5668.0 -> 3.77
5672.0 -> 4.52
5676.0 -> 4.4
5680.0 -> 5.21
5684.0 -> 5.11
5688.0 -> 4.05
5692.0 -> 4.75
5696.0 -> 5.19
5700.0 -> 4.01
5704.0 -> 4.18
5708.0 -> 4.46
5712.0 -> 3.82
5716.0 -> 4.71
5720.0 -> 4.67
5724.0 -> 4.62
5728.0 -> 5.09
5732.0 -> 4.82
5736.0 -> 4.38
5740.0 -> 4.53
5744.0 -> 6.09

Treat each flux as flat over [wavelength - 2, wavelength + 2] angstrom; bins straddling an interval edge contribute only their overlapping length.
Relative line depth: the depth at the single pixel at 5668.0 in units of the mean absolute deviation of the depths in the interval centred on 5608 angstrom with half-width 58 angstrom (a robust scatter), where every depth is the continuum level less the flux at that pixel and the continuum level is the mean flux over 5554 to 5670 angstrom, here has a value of 2.4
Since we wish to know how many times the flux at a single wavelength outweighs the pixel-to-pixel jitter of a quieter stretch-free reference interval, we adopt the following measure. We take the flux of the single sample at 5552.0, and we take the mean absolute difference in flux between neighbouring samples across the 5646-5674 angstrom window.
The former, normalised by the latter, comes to 8.0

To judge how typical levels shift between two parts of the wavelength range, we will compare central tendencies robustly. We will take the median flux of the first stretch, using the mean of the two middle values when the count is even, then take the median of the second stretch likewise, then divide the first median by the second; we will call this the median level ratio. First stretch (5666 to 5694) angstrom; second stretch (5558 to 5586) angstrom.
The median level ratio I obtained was 1.03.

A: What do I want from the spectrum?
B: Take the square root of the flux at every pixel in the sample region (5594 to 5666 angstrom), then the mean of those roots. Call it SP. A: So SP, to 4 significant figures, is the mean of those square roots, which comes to 2.095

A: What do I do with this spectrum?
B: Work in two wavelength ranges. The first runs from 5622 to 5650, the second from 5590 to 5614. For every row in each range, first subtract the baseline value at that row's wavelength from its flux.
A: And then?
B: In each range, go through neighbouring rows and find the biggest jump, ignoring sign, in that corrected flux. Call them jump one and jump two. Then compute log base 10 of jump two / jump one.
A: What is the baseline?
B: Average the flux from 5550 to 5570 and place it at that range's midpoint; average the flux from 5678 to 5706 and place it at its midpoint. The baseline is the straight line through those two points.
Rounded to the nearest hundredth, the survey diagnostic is 0.23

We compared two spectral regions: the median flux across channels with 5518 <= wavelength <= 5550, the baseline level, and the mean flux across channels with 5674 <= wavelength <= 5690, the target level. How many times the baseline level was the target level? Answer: 1.02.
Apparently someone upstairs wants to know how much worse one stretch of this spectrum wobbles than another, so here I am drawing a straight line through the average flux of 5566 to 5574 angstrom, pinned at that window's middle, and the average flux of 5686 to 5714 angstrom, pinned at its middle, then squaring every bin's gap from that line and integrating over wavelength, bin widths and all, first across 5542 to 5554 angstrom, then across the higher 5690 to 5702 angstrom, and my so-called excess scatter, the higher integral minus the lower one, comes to 1.9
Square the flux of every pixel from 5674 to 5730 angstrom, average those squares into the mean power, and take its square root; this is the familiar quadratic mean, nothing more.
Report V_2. 4.61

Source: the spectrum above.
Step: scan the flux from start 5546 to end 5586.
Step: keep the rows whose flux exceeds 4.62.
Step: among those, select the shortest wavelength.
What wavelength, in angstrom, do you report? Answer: 5548.0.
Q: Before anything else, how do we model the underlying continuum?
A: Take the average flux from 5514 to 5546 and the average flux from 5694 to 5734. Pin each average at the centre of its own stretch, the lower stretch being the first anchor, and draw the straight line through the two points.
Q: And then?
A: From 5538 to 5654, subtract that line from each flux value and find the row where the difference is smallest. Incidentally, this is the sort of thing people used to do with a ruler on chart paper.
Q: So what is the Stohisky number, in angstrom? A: 5620.0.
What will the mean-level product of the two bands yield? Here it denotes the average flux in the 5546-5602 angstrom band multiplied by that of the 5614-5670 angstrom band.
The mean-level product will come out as 19.4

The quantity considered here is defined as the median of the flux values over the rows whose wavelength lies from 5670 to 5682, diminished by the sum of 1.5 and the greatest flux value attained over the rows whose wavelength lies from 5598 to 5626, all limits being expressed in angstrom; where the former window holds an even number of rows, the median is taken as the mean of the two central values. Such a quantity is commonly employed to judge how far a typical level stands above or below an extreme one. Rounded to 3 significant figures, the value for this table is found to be -2.20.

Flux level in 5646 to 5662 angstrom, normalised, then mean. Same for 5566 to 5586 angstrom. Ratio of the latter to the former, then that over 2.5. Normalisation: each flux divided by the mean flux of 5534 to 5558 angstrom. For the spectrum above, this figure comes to 0.413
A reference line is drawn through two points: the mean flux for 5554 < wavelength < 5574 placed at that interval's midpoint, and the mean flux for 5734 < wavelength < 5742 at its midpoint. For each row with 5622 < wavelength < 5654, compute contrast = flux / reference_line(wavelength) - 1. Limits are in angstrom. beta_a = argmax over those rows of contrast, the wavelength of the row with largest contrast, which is 5640.0 angstrom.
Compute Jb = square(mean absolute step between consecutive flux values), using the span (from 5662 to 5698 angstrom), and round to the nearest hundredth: 0.30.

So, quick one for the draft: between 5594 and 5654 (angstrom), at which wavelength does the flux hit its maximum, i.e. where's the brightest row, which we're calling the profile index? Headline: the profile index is 5608.0 angstrom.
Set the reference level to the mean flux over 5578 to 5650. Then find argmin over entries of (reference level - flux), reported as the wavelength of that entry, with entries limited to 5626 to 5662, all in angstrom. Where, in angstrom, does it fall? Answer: 5640.0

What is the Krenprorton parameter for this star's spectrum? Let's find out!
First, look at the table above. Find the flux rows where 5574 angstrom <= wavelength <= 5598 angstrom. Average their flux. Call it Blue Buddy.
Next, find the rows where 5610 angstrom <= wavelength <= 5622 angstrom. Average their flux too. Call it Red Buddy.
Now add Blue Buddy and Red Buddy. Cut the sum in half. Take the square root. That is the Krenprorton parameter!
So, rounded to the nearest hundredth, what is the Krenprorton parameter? 2.06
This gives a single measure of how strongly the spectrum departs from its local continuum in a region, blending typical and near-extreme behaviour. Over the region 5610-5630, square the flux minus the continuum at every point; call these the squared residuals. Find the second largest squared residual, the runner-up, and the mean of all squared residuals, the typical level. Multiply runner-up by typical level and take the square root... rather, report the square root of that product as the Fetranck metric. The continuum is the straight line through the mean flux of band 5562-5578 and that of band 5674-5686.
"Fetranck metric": 0.6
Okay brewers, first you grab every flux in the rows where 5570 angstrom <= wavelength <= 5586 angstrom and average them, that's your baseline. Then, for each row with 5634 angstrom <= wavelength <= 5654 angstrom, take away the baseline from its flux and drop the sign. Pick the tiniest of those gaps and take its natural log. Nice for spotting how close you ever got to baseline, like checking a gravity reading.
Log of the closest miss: -2.9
